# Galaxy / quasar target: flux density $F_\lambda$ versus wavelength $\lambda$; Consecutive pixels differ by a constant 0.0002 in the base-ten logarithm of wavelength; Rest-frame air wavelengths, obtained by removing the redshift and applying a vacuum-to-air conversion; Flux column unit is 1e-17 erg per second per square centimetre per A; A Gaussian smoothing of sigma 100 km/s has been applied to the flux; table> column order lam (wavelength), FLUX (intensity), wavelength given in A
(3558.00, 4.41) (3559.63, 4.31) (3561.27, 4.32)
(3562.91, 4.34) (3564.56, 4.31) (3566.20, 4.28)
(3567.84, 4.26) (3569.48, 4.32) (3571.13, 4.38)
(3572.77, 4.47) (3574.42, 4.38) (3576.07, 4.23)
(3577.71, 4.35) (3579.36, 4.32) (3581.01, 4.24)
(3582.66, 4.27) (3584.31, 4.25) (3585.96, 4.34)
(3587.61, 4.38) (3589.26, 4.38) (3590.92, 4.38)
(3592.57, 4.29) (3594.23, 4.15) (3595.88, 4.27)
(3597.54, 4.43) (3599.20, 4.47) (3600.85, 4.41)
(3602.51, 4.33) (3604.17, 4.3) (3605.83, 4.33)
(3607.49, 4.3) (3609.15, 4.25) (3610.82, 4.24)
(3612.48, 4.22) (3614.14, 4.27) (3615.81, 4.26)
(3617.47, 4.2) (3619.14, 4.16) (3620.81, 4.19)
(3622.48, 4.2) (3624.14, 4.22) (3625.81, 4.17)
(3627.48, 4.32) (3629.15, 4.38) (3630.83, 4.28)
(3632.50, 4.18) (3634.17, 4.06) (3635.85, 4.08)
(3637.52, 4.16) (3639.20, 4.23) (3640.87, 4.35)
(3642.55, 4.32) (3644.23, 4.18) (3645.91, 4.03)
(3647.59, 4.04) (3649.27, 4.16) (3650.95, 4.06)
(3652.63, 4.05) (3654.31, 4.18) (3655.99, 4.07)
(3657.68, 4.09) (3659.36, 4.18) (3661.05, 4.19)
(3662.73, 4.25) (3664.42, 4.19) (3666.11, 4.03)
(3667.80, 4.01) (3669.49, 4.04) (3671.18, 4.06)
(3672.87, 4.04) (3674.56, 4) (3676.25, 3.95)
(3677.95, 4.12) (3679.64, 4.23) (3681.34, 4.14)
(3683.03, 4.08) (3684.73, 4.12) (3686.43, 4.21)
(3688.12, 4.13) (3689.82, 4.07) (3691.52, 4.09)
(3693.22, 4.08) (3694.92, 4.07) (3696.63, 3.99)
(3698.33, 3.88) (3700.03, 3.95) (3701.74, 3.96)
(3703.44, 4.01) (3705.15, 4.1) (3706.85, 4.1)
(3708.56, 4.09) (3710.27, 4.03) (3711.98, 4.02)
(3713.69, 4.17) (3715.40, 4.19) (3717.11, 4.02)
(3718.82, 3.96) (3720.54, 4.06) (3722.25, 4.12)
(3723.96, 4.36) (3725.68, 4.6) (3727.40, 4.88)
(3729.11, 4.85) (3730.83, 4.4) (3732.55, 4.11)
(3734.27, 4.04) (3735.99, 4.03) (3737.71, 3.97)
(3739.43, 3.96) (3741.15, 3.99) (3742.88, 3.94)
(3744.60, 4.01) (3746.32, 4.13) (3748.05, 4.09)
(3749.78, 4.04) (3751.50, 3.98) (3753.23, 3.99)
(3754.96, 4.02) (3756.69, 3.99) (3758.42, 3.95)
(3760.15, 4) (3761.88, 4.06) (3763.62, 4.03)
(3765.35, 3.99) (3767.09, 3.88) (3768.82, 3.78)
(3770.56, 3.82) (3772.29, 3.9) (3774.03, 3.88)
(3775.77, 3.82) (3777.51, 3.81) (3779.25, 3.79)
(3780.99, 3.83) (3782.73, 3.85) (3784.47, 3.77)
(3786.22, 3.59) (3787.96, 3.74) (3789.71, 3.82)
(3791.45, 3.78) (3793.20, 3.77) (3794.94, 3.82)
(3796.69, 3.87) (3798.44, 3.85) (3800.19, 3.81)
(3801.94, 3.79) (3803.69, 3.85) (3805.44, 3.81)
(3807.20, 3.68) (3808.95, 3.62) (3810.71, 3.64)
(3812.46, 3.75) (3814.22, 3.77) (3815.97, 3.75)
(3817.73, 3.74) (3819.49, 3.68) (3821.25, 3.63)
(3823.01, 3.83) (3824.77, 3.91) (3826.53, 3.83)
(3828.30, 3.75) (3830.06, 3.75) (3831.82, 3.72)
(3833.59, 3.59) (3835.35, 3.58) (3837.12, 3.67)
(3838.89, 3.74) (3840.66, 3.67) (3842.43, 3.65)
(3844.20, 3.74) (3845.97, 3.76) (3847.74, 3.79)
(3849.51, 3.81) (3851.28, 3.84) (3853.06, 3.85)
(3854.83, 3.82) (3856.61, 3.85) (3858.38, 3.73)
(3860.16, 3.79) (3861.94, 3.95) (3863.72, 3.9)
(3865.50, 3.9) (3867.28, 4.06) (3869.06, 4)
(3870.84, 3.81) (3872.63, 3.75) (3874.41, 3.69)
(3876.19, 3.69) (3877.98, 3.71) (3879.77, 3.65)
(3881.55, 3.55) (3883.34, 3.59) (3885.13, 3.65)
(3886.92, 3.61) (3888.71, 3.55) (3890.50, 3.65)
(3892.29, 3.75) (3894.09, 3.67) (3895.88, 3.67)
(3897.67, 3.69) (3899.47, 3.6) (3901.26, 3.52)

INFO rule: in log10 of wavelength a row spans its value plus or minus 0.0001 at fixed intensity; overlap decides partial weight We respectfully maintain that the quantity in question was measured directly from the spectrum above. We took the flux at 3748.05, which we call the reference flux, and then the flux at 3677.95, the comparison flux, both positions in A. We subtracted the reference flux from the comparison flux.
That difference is 0.03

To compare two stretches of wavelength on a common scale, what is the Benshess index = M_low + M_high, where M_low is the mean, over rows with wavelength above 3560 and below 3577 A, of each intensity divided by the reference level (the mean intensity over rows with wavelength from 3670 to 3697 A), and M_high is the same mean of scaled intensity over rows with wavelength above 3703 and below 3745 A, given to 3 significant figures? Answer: 2.08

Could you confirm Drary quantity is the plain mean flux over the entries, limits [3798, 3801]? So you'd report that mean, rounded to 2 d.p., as 3.83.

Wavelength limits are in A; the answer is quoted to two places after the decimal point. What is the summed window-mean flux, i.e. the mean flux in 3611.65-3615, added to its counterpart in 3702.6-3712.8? 8.30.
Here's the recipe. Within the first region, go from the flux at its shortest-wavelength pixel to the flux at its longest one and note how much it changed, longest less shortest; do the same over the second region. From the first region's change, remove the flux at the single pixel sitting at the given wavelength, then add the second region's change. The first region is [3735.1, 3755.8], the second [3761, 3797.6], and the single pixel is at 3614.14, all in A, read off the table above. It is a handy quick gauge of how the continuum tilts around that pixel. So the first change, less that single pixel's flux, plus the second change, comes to -4.5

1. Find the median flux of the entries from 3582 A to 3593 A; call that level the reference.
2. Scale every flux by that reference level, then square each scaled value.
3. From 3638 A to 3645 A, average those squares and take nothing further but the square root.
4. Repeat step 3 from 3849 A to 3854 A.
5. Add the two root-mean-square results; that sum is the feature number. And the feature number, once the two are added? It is 1.87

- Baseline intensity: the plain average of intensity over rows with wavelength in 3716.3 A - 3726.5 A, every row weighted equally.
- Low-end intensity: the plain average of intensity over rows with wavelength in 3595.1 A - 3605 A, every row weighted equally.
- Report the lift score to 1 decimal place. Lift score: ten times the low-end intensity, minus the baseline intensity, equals 39.5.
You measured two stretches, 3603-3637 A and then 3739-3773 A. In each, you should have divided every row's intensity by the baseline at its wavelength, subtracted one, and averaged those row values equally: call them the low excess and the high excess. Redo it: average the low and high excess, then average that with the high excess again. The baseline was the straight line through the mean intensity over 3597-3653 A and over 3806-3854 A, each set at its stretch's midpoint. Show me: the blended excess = 0.012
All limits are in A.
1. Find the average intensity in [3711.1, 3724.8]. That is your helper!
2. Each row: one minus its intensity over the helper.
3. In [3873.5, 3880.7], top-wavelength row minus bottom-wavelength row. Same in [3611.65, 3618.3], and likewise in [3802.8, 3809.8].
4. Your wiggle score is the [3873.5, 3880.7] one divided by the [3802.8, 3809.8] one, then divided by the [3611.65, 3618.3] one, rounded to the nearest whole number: 36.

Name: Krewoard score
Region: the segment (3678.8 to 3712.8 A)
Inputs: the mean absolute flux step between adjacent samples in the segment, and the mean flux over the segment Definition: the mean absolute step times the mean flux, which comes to 0.20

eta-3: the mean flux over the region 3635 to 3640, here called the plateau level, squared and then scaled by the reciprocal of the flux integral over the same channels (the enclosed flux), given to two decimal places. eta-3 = 0.83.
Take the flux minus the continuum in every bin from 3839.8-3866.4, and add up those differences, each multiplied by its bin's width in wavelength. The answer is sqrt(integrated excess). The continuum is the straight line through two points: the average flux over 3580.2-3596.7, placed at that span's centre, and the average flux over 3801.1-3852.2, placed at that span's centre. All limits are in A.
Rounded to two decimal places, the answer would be 1.86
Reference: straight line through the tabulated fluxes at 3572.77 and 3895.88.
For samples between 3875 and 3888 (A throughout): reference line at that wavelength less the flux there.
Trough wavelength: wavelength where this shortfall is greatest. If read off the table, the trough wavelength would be 3881.55 A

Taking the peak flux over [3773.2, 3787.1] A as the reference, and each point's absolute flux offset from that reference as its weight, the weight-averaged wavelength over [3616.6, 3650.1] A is 3632.7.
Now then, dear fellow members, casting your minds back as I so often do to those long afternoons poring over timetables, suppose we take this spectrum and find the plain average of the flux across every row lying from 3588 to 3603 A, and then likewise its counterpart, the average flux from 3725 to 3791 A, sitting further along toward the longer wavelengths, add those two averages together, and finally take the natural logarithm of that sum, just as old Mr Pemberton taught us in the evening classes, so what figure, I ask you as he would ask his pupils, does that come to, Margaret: 2.12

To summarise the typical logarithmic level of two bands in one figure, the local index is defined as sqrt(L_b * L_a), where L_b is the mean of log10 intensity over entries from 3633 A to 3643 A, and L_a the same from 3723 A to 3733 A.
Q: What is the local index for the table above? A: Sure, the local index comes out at 0.639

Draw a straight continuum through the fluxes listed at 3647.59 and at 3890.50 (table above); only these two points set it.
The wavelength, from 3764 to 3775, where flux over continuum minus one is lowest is 3768.82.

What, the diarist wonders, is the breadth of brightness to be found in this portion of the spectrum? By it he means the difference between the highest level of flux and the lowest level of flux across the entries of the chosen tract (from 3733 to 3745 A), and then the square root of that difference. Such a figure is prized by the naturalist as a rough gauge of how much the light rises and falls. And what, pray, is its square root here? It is 0.32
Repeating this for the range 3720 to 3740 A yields 0.96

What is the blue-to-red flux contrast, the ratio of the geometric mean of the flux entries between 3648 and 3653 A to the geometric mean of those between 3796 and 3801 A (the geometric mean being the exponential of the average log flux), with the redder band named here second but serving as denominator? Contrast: 1.06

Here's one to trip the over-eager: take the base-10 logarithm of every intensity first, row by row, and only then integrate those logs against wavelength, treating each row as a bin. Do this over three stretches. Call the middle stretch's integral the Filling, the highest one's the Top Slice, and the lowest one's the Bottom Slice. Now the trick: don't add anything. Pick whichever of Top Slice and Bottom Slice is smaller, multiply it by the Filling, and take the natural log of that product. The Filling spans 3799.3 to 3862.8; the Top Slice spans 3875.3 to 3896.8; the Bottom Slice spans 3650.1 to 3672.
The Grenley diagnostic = 6.1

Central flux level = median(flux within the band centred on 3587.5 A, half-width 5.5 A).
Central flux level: 4.34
